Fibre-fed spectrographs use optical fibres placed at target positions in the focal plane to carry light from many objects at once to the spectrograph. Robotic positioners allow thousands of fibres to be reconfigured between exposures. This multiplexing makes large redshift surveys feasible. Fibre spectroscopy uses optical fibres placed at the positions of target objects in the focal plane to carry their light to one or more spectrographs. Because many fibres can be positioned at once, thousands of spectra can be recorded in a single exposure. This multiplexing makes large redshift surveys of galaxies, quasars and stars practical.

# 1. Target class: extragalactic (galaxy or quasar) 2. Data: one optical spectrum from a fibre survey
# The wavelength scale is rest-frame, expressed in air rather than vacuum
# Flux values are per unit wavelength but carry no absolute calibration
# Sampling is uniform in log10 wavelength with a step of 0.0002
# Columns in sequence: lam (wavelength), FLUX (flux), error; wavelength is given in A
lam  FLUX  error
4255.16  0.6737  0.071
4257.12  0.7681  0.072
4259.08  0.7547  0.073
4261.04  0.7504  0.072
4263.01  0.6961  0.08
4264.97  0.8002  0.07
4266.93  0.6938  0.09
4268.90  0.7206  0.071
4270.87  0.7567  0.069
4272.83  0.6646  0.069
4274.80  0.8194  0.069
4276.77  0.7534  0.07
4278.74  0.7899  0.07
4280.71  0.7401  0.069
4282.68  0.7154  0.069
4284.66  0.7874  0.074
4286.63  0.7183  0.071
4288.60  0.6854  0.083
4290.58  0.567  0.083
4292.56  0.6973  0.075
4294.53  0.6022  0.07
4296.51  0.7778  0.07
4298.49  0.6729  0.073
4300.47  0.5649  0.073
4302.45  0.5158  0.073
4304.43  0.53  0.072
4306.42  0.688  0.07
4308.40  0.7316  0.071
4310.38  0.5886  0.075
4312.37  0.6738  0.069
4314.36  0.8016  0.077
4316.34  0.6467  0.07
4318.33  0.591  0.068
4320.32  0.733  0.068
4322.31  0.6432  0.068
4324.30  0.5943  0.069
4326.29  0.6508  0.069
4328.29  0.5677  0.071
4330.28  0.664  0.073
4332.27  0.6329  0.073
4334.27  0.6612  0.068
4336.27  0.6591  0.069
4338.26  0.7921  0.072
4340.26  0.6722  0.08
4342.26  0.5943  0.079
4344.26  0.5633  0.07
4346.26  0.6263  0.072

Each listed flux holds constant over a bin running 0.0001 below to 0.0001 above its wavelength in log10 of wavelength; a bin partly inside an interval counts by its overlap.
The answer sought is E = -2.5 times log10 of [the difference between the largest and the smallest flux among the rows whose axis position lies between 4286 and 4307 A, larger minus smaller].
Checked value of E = 1.45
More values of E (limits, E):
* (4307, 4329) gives 1.58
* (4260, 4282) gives 2.03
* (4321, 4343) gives 1.62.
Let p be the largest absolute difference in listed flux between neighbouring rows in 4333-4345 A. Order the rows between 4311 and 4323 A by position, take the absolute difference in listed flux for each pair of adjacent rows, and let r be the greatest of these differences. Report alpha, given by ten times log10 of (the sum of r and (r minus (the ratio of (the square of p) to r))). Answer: -7.1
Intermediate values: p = 0.13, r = 0.155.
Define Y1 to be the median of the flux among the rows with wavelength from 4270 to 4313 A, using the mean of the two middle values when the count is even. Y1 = 0.693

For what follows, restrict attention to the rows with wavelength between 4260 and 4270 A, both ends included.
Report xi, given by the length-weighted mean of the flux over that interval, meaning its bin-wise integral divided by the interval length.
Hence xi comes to 0.73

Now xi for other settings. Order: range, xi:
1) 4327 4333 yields 0.62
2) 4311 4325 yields 0.67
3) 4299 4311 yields 0.61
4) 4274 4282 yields 0.77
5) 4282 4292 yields 0.69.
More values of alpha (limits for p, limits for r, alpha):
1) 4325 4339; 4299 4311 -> -6.9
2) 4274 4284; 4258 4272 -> -7.6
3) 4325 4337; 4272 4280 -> -6.0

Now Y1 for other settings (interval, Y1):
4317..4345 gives 0.647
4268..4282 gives 0.753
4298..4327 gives 0.647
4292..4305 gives 0.602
